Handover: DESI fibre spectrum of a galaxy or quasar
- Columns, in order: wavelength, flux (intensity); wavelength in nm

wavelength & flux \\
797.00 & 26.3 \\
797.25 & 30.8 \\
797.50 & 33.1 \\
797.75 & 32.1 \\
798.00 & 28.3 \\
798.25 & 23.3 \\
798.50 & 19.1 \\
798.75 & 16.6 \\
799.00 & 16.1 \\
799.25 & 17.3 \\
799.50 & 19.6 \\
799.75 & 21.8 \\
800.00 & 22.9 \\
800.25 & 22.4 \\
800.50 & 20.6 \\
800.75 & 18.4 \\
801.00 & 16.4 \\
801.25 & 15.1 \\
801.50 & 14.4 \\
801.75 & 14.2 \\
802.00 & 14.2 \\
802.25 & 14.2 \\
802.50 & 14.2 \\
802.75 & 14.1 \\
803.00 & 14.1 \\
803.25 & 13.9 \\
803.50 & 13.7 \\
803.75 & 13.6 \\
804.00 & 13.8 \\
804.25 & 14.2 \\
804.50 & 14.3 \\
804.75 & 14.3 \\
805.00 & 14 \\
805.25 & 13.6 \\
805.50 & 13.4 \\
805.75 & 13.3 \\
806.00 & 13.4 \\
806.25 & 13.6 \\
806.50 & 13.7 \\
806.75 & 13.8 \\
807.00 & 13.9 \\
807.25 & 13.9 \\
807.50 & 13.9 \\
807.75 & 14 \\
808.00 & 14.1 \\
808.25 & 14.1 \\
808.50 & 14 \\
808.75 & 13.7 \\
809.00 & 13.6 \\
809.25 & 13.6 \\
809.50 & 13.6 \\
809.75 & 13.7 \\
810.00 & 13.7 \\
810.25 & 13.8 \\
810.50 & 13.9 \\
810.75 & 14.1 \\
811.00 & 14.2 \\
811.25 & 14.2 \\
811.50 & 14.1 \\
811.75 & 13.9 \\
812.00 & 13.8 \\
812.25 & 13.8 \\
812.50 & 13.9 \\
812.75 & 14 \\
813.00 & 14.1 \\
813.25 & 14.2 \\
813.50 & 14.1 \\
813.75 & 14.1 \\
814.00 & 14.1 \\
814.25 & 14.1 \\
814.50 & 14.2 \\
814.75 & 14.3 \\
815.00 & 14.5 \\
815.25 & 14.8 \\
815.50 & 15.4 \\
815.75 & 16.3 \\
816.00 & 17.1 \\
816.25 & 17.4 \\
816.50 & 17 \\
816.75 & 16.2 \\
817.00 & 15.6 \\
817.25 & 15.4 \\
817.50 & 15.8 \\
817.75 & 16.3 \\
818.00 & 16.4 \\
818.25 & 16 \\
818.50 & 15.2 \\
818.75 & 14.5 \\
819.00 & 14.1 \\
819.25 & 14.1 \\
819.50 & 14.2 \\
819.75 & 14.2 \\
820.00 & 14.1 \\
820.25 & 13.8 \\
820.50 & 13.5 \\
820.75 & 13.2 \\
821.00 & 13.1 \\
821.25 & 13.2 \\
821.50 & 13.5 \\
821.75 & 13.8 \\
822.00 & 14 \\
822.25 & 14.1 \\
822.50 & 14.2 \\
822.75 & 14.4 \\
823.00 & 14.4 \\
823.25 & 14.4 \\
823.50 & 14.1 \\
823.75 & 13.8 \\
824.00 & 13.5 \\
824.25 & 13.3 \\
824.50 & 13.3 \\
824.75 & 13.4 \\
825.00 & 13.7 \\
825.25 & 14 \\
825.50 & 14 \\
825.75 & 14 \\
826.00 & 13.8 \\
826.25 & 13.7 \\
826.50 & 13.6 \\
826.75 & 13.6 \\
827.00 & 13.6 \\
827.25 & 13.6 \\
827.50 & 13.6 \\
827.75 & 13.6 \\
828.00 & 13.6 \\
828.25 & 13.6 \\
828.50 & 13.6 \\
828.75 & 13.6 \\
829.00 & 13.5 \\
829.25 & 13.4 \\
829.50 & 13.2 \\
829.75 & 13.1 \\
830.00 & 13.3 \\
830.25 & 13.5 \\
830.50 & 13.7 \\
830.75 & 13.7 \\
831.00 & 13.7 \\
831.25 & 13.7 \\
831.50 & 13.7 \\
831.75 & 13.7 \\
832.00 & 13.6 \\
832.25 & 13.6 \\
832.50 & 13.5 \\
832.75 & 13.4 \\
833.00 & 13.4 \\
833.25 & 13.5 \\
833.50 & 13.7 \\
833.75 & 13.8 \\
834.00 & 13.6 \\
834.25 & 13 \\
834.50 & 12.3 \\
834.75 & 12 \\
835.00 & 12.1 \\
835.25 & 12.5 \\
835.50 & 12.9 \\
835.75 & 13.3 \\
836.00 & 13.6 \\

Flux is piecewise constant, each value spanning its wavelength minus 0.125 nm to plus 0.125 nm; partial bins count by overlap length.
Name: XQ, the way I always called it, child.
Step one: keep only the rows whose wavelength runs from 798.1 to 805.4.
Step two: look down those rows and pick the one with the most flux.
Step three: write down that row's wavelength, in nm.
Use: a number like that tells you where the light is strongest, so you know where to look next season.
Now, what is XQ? 798.25 nm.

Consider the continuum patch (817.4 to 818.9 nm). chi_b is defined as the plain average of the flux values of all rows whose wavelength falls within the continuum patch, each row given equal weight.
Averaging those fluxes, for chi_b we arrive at 15.7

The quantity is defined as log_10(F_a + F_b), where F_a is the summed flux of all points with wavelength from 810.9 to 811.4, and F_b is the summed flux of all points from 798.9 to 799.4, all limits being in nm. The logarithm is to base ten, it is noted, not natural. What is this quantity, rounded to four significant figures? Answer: 1.791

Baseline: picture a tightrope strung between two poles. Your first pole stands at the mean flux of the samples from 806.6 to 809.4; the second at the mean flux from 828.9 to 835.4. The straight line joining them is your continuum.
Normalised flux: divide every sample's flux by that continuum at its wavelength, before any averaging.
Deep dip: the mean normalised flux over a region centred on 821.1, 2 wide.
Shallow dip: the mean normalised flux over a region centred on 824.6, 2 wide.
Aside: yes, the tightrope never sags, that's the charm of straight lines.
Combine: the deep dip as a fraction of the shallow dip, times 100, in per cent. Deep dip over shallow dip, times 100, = 99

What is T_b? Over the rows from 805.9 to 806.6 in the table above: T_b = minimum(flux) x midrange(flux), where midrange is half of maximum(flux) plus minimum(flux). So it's 182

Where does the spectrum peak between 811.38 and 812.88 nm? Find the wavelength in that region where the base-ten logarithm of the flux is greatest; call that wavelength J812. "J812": 811.50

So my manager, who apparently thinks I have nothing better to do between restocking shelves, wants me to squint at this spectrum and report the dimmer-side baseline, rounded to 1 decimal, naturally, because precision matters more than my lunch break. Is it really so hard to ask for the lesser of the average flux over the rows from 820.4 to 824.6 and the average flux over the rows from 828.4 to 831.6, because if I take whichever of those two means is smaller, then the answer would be 13.5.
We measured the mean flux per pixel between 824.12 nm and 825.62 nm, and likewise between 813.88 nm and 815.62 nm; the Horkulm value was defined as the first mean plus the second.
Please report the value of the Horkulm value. 28.1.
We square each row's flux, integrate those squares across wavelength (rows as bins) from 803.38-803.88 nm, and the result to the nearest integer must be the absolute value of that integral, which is 93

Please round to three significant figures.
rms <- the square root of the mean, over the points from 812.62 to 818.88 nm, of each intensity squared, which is 15.3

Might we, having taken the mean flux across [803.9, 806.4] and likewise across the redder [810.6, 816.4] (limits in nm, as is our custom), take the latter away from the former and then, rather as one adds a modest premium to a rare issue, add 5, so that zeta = 4.2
